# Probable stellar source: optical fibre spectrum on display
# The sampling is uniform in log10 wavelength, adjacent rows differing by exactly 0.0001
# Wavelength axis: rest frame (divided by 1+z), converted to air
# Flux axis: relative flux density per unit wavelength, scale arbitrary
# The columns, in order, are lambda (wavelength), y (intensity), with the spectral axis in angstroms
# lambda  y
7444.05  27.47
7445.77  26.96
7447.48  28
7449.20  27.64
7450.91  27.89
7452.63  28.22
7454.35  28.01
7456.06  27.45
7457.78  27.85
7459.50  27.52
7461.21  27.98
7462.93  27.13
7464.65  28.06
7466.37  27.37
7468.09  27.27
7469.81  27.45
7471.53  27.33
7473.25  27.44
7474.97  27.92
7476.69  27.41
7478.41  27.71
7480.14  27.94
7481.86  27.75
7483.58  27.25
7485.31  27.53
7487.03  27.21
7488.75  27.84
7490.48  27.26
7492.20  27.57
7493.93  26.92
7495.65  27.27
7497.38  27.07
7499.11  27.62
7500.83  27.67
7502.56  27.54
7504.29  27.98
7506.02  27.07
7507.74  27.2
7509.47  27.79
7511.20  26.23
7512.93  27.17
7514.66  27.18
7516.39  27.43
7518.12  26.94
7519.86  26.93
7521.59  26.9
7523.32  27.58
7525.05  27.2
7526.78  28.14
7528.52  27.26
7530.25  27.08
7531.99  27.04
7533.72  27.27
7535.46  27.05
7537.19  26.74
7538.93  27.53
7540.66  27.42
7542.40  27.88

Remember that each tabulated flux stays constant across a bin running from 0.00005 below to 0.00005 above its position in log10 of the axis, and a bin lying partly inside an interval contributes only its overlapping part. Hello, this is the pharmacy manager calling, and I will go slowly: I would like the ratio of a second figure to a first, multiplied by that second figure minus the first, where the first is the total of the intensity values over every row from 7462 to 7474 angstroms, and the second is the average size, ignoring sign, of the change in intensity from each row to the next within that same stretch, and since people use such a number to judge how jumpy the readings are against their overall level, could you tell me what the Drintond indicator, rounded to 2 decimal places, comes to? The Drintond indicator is -0.35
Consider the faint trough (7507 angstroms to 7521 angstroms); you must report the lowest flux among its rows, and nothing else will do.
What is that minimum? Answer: 26.23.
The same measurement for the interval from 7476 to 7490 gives 27.21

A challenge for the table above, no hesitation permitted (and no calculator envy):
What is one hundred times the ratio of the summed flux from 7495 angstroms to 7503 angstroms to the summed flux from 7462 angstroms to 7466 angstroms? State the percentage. 249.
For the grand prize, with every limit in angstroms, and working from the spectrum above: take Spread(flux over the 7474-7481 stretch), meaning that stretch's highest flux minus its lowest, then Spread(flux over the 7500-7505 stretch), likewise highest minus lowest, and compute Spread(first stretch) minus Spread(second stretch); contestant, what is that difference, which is 0.1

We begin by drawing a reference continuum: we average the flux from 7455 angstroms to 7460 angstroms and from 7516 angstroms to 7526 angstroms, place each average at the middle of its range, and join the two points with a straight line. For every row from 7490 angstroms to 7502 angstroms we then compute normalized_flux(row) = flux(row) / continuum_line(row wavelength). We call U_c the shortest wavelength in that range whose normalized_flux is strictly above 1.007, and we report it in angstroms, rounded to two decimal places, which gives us 7492.20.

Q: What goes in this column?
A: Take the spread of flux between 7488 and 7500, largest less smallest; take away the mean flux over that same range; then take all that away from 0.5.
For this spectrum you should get 26.9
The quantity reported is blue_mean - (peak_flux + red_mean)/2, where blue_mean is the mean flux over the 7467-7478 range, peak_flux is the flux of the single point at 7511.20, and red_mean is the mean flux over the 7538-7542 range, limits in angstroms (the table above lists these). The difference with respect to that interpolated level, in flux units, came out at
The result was 0.62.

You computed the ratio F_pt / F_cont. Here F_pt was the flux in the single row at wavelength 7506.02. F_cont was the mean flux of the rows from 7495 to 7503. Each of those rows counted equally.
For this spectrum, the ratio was 0.987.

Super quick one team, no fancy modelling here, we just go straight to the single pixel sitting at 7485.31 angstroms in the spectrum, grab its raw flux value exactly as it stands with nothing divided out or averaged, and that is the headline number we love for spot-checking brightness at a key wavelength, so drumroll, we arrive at 27.53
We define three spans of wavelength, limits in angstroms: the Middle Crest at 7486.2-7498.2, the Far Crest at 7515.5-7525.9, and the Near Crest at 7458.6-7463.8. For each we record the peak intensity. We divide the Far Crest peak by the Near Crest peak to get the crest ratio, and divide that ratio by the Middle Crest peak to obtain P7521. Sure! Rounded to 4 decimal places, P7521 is 0.0354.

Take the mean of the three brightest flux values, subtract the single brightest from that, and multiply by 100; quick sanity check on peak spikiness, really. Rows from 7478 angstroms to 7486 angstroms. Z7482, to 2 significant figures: -14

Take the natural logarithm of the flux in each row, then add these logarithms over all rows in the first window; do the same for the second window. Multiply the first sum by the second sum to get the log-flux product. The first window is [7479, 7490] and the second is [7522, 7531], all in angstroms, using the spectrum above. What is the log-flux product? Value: 330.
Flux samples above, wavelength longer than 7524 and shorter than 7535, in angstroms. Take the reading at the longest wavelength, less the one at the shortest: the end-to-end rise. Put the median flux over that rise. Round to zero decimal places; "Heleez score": 389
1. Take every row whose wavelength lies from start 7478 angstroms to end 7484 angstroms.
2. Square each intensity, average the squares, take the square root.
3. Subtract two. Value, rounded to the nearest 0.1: 25.7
